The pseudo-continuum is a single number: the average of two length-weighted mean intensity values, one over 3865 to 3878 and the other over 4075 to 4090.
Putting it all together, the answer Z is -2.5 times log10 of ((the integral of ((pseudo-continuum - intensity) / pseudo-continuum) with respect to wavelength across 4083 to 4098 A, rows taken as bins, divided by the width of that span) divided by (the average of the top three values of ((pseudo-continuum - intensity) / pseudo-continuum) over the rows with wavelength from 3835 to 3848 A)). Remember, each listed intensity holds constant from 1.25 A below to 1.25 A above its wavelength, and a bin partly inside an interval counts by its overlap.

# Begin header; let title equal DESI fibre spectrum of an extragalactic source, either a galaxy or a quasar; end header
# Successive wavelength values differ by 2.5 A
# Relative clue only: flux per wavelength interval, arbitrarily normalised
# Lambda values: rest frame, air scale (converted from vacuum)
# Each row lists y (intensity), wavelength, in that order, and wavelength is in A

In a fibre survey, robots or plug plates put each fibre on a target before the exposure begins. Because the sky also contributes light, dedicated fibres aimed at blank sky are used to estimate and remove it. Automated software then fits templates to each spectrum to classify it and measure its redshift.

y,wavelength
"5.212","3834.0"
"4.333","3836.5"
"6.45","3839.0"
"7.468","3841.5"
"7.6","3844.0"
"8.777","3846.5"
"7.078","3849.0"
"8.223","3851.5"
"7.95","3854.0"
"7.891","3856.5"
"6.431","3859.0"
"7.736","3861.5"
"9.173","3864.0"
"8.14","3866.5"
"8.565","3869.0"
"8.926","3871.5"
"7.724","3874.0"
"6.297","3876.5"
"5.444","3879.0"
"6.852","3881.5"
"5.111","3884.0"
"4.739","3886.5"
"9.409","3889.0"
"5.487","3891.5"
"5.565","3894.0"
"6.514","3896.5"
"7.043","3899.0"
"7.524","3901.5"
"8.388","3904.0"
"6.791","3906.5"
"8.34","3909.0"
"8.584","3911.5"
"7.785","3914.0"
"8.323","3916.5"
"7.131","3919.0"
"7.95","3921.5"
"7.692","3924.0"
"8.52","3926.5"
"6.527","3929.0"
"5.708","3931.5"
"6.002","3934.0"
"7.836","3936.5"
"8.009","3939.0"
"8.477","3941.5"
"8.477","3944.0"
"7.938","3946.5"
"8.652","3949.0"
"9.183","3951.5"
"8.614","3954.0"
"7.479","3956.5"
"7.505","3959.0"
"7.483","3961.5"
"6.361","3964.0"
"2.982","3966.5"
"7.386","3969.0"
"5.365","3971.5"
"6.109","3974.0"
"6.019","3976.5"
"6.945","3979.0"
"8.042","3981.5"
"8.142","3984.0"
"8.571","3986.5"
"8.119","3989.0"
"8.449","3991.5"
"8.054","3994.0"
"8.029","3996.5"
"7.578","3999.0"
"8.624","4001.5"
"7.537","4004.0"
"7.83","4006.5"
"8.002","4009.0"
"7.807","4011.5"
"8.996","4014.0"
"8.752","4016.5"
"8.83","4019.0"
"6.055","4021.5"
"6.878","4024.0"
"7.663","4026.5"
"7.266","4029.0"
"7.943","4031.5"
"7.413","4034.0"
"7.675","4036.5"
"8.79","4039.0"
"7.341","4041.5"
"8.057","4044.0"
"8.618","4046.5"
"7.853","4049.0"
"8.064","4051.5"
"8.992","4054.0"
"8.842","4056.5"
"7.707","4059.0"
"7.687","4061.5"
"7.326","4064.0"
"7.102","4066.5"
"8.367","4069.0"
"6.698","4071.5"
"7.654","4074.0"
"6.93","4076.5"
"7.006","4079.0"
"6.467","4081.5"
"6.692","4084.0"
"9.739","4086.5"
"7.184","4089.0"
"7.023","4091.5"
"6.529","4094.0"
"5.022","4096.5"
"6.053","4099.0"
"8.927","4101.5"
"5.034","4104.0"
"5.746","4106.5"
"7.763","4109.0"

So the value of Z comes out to 1.0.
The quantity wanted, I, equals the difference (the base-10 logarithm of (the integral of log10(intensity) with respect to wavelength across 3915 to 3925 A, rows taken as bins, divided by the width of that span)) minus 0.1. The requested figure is -0.151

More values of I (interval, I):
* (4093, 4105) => -0.202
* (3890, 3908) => -0.182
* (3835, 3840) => -0.244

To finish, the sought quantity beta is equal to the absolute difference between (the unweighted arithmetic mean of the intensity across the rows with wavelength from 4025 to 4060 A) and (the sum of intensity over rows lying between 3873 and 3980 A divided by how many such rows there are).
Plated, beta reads 0.9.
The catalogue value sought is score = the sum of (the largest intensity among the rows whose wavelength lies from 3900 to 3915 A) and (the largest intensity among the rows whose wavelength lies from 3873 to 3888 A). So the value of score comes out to 16.3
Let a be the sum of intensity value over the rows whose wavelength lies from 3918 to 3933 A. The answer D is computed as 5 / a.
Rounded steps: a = 44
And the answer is 0.115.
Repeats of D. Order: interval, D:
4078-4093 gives 0.113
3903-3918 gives 0.104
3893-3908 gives 0.120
